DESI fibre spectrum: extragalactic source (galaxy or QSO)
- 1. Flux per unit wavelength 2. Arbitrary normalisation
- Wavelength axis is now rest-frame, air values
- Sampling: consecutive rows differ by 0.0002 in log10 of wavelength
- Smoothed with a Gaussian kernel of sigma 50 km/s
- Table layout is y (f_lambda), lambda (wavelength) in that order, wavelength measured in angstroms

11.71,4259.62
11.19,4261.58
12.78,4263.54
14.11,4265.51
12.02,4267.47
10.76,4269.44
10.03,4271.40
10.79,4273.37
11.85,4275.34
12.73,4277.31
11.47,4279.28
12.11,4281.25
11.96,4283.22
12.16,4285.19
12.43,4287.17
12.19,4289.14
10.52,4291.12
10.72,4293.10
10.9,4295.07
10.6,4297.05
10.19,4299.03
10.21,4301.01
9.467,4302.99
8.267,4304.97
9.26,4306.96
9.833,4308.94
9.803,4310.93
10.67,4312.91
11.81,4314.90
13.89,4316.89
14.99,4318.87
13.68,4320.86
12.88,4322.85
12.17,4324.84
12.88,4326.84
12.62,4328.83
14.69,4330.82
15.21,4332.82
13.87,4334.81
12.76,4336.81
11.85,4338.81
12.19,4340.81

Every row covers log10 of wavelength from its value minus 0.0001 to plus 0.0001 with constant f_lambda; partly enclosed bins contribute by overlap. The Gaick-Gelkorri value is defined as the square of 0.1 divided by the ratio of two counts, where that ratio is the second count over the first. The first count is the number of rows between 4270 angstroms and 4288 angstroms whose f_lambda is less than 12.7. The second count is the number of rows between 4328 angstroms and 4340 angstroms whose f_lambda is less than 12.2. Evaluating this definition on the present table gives 0.64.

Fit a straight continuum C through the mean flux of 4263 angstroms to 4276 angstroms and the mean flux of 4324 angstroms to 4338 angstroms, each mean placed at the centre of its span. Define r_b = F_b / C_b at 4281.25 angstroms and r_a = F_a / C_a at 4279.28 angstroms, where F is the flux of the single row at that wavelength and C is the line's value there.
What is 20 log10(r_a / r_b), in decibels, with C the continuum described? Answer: -0.4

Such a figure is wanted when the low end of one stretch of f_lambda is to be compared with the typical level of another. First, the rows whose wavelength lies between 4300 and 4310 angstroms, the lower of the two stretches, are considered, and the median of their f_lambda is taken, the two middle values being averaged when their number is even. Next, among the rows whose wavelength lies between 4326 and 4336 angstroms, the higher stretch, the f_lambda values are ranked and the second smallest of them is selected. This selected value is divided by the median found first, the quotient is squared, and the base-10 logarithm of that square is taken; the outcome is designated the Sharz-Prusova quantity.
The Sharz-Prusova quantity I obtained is 0.27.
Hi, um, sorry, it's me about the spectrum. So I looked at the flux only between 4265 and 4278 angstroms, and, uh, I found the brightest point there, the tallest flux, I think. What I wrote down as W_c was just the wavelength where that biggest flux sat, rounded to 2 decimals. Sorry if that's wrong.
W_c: 4265.51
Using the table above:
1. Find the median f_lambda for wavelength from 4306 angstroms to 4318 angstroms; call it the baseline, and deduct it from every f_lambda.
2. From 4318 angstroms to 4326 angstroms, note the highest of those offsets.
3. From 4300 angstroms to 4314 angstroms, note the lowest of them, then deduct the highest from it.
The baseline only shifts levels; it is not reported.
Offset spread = -6.7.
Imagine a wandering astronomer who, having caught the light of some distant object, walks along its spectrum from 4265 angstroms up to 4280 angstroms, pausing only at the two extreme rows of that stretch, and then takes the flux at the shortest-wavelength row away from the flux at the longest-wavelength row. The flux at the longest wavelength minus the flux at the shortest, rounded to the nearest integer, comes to -3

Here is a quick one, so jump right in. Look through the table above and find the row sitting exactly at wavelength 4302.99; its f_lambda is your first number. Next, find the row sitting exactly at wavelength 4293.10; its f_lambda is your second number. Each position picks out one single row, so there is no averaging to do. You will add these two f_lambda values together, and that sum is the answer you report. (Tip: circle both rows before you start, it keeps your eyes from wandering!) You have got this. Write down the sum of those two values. 20.2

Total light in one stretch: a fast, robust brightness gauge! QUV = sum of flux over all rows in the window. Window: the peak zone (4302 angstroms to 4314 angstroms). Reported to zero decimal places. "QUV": 57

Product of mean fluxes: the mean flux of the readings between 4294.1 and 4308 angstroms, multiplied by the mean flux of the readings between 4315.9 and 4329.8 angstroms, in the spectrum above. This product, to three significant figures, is 131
